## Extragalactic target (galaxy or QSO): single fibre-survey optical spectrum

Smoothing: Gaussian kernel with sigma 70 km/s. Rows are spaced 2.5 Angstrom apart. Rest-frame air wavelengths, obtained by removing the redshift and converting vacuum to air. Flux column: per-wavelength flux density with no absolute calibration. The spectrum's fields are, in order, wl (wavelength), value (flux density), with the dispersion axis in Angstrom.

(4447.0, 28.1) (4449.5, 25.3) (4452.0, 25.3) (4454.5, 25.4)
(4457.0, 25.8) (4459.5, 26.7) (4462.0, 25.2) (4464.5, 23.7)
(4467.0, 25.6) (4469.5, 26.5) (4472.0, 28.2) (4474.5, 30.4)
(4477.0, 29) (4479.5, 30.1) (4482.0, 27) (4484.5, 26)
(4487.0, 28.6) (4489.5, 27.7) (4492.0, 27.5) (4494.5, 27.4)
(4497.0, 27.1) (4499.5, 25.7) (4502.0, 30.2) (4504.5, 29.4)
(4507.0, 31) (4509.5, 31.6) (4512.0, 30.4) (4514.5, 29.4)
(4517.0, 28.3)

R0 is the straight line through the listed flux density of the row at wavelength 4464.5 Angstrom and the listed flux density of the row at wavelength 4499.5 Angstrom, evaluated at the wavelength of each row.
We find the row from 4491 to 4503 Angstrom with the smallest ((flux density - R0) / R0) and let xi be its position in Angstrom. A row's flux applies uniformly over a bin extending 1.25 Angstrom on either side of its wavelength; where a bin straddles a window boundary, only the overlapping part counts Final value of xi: 4499.5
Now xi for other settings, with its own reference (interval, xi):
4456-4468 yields 4464.5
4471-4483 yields 4482.0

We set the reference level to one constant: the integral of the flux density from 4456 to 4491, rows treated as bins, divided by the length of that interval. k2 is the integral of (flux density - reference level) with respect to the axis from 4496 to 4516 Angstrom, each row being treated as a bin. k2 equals 43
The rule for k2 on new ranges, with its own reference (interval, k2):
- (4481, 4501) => -1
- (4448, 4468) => -36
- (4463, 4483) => 7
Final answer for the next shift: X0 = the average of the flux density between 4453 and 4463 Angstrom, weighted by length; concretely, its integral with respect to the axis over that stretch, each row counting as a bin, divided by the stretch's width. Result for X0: 25.8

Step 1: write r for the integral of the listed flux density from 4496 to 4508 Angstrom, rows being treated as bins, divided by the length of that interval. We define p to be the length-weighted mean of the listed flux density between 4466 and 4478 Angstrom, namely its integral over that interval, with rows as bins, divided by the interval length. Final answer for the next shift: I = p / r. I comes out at 0.98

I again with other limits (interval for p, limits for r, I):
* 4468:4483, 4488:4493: 1.03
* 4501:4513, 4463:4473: 1.18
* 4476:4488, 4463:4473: 1.08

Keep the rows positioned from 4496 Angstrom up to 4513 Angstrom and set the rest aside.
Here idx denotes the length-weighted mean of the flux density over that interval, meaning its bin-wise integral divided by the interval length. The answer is 29.4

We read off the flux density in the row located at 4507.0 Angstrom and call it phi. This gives 31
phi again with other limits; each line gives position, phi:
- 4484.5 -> 26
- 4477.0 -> 29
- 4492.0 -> 27.5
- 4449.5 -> 25.3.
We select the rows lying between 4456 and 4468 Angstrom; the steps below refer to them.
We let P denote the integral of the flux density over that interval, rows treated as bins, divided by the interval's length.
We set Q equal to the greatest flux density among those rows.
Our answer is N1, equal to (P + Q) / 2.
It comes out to 26.0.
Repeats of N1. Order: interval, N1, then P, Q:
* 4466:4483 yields 29.3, 28.2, 30.4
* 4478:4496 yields 28.9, 27.8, 30.1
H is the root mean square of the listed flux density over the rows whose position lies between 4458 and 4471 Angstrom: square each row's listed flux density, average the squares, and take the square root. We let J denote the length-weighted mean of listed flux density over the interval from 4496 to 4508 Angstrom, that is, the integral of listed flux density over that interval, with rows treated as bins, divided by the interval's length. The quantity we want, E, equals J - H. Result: 3.1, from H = 26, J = 29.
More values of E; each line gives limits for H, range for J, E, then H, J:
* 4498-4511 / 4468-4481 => -0.9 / 30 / 29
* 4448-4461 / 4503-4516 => 4.6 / 26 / 30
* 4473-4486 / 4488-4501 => -1.4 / 29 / 27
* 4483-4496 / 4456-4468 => -2.1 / 27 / 25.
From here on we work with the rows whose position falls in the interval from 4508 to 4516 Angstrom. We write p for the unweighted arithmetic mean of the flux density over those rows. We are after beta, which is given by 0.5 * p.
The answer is 15.2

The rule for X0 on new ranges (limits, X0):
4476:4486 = 28.0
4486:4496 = 27.8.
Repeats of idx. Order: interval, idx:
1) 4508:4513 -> 31.0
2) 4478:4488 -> 27.9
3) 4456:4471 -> 25.6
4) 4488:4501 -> 27.2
